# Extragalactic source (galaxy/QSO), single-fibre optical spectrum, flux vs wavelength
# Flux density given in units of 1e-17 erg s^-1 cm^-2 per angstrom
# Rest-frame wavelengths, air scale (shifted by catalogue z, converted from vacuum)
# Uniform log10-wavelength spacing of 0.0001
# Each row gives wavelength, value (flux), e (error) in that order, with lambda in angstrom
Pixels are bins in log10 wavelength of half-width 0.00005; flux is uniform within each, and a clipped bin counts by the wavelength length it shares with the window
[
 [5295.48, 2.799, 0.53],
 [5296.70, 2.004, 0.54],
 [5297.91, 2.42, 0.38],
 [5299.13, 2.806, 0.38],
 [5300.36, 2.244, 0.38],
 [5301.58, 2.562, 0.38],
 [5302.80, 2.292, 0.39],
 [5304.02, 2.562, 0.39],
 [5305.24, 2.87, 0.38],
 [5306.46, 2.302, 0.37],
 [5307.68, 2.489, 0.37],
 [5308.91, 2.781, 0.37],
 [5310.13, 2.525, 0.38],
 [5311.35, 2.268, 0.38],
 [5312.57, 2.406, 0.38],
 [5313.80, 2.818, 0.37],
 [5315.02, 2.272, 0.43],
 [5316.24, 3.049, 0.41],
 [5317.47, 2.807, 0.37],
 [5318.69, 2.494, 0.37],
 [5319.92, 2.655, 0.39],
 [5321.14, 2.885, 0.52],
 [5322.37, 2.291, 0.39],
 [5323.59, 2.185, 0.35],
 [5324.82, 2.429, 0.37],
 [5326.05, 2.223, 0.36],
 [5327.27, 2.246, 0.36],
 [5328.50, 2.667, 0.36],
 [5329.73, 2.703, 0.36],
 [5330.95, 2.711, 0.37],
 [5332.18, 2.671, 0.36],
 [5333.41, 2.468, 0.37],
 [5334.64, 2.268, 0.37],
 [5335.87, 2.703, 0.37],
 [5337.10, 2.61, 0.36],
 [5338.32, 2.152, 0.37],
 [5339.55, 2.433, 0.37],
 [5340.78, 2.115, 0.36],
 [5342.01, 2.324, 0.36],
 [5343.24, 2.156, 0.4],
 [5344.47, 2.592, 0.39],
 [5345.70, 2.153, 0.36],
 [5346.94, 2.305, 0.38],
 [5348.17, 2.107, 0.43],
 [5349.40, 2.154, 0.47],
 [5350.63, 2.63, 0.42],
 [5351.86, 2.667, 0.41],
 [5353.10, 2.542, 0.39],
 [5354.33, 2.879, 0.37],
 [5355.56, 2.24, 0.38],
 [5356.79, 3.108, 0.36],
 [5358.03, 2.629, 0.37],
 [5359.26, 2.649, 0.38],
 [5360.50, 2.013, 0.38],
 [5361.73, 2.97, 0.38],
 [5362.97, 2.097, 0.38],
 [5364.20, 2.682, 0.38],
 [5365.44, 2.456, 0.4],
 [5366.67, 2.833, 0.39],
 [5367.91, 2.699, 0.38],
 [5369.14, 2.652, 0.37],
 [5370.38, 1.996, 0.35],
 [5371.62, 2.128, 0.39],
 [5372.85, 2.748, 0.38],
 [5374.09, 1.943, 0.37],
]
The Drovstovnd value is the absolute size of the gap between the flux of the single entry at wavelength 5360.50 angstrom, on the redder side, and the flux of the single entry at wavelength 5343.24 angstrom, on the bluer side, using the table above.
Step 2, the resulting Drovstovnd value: 0.14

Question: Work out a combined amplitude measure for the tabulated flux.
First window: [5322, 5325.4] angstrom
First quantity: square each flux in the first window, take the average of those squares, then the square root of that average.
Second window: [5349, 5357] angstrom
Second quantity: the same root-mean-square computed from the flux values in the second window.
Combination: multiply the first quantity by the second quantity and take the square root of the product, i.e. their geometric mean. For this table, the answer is 2.46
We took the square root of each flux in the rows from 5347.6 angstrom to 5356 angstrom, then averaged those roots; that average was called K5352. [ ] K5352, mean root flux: 1.57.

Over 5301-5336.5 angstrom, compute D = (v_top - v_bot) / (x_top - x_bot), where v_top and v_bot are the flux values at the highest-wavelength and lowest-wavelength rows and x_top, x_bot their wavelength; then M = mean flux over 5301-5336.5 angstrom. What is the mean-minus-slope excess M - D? 2.53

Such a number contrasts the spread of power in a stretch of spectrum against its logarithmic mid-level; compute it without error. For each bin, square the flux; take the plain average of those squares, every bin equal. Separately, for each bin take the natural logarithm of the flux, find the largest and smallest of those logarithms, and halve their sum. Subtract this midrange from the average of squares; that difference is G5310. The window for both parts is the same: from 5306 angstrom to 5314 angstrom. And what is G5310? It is 5.4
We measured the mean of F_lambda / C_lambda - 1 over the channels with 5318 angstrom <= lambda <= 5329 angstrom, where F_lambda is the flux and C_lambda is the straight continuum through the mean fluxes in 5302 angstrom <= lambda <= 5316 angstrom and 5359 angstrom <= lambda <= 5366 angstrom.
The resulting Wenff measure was -0.02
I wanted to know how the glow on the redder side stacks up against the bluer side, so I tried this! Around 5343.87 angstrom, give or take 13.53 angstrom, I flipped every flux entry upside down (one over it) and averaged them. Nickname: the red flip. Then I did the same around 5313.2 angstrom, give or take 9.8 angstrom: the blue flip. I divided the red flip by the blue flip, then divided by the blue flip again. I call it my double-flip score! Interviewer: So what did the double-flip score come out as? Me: 2.72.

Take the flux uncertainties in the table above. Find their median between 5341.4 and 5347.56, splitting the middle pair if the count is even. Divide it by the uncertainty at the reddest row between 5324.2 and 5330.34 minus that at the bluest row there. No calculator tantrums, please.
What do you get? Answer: -38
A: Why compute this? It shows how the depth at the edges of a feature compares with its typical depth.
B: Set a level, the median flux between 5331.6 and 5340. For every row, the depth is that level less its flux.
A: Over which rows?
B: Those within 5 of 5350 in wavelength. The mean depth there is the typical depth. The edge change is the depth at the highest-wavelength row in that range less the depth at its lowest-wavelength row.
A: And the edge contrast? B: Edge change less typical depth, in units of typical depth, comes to -20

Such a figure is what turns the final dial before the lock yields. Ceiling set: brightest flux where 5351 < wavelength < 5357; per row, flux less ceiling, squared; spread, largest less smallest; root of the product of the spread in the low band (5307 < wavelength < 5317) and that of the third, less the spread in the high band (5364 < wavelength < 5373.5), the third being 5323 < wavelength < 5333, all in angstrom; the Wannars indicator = -0.46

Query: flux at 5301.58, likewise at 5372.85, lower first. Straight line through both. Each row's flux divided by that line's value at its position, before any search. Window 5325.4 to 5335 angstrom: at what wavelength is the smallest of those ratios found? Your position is 5326.05 angstrom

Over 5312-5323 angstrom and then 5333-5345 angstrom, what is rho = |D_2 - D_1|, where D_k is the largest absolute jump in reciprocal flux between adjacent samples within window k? 0.031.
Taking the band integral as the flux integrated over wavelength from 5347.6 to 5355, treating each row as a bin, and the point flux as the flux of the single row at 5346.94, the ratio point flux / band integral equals 0.125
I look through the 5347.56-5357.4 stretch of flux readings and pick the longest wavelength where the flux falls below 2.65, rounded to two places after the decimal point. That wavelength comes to 5355.56 angstrom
